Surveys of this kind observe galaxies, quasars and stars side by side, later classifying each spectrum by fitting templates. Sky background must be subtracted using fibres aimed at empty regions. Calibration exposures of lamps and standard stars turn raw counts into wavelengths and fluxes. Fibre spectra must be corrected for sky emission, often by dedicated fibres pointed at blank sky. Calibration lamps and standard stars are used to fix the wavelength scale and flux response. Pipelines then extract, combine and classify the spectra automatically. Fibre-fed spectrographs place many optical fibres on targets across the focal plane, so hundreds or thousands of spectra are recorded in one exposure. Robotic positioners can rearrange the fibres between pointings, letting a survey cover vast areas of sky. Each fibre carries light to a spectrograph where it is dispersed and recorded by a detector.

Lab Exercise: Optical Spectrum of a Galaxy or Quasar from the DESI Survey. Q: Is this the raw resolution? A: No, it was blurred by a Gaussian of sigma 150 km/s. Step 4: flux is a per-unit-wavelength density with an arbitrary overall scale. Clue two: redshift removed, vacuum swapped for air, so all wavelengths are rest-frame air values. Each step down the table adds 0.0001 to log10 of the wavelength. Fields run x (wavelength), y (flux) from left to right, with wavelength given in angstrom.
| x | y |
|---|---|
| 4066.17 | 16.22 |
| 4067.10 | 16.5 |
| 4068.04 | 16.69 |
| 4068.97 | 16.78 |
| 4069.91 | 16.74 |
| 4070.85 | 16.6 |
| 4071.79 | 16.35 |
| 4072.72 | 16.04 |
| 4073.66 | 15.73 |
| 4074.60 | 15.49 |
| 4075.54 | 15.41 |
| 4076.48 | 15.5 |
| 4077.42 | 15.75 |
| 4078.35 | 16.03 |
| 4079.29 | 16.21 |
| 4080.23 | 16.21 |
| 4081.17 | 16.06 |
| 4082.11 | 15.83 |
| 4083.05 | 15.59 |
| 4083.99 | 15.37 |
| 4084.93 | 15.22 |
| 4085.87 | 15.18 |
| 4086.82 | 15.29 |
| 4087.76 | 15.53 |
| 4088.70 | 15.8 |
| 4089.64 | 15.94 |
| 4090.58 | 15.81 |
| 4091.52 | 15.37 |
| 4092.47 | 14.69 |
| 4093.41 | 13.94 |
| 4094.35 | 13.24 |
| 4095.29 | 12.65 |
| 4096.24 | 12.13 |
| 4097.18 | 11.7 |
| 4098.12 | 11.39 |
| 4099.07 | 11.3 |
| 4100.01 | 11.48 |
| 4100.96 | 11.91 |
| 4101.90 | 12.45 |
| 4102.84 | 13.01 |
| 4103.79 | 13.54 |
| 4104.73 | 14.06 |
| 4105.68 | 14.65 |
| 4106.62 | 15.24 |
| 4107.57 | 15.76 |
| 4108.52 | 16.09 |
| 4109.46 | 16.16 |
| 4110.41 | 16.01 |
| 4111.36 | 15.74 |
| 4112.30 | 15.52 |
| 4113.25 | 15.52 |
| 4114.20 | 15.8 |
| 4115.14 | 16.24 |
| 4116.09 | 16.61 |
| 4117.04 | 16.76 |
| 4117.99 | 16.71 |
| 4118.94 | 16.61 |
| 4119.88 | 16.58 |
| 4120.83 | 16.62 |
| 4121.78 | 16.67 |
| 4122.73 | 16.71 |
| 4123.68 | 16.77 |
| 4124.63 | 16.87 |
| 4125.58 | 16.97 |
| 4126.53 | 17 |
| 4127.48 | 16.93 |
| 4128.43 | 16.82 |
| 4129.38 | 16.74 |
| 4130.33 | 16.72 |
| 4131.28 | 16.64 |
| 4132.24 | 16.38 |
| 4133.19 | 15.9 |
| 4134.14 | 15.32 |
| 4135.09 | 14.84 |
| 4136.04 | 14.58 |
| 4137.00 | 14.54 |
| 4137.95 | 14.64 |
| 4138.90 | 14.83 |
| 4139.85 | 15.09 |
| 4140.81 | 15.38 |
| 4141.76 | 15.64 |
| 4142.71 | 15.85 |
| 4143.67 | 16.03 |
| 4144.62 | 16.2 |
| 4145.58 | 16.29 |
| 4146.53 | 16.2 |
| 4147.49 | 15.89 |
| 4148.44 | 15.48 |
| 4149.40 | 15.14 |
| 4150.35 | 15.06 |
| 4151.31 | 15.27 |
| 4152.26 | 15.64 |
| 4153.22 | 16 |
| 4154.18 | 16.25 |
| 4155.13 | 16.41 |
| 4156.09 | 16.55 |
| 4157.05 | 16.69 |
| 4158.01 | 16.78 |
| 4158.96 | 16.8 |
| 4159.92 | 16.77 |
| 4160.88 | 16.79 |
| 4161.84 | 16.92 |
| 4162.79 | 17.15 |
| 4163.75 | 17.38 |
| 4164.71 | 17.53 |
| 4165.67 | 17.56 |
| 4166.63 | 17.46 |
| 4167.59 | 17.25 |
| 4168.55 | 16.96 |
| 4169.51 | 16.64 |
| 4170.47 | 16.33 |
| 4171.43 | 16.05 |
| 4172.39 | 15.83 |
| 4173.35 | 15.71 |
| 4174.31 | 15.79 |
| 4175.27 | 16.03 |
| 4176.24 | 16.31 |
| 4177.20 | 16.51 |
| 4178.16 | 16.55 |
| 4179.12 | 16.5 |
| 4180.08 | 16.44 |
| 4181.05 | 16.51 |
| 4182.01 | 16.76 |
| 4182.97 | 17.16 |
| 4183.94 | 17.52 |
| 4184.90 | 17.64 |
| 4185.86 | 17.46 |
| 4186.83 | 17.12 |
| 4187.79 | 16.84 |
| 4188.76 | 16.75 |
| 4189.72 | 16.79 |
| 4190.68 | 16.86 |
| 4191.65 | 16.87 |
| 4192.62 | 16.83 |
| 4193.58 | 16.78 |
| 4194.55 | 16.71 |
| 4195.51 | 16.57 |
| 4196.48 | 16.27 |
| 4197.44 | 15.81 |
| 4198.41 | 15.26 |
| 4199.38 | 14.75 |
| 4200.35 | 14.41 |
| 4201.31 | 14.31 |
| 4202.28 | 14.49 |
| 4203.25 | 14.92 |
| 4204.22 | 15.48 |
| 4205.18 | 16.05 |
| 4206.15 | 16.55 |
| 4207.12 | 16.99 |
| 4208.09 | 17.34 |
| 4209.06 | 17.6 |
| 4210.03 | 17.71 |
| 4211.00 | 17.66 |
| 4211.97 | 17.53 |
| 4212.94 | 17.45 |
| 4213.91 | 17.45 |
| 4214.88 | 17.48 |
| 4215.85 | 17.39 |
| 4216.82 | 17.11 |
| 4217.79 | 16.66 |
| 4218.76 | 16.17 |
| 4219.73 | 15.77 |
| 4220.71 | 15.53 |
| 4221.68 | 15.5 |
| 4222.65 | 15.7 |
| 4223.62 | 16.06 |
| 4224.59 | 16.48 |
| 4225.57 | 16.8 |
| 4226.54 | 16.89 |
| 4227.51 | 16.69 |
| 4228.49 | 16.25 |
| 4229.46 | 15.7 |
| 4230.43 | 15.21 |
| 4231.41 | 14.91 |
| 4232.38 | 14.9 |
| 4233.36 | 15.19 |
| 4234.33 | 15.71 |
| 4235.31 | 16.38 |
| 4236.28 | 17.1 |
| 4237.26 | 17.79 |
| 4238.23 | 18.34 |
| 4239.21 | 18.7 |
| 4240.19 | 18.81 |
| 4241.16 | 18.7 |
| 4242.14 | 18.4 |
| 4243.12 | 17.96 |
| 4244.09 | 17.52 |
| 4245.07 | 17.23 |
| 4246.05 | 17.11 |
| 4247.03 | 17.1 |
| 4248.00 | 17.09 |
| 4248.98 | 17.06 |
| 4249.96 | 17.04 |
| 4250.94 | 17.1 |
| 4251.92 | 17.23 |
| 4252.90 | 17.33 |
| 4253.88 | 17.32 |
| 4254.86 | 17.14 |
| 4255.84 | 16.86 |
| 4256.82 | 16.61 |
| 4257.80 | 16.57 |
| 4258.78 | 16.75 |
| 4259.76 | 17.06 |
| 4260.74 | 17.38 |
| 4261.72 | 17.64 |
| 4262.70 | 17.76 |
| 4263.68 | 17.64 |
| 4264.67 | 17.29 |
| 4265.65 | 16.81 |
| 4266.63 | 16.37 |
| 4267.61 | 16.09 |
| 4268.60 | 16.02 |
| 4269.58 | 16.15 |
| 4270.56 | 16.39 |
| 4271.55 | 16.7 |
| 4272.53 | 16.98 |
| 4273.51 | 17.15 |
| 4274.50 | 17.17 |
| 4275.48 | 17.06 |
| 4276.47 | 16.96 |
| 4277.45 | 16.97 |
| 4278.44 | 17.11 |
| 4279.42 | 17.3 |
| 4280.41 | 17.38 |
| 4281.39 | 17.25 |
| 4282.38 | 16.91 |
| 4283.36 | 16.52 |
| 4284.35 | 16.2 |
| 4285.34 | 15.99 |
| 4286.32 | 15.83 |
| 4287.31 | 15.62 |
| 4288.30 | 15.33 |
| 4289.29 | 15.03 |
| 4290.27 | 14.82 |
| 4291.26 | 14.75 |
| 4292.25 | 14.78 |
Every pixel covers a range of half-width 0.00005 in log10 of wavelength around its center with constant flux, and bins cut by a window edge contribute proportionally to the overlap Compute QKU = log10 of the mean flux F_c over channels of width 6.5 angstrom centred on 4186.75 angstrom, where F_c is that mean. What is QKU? 1.235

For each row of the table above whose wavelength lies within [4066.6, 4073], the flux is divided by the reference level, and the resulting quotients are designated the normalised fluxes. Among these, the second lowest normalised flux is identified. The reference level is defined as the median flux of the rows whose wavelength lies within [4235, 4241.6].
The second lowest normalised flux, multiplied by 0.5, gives 0.45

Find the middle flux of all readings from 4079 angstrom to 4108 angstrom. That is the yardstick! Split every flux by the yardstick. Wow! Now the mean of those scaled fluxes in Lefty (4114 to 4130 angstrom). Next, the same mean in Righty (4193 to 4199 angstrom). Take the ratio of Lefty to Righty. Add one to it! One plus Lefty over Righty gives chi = 2.03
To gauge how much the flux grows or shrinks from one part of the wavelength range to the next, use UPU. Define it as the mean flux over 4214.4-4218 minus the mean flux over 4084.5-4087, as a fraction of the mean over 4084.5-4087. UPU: 0.13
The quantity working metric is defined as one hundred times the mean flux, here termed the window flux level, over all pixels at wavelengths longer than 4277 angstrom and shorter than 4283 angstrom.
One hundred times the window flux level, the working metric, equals 1715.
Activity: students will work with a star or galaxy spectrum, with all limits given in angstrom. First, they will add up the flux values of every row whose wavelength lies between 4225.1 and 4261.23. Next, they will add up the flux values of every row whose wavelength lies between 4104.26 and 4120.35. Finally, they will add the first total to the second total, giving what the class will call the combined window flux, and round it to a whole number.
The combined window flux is 898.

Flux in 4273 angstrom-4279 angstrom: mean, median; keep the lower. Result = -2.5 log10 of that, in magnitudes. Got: -3.08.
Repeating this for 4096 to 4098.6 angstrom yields -2.67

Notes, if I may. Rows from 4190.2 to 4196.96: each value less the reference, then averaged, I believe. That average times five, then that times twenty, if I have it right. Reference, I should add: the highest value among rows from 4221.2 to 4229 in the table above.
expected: -19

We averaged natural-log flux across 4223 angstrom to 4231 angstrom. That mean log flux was 2.79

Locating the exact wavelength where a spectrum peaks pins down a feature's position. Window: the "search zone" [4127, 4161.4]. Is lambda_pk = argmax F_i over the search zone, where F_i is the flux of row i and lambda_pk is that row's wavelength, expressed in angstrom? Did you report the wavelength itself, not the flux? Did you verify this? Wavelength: 4127.48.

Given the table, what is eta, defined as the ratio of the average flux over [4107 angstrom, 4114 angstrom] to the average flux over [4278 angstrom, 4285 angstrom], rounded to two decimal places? 0.93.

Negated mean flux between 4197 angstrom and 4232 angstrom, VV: -16.2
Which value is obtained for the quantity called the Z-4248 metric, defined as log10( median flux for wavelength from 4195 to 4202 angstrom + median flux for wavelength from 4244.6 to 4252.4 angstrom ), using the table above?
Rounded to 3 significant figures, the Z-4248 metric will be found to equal 1.51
